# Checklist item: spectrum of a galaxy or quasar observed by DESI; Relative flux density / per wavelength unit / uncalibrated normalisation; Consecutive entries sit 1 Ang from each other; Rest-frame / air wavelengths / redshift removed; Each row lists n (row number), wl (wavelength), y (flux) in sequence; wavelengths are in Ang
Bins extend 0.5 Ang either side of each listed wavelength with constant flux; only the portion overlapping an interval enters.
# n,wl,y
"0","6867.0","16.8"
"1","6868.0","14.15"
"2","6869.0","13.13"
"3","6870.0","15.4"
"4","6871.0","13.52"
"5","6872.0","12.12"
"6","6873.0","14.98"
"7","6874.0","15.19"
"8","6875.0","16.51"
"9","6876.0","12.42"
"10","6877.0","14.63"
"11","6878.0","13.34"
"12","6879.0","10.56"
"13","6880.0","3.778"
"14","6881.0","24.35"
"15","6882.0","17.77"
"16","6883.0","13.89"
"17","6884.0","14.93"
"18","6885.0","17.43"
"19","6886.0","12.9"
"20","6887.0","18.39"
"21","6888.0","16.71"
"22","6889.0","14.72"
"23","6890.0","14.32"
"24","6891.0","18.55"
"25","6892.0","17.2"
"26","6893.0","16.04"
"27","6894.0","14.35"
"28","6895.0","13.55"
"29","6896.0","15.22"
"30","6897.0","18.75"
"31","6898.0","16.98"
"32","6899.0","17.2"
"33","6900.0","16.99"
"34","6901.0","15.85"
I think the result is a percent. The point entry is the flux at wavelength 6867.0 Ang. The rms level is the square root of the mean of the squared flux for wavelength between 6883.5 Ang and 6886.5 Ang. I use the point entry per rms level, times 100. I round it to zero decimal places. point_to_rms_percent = 111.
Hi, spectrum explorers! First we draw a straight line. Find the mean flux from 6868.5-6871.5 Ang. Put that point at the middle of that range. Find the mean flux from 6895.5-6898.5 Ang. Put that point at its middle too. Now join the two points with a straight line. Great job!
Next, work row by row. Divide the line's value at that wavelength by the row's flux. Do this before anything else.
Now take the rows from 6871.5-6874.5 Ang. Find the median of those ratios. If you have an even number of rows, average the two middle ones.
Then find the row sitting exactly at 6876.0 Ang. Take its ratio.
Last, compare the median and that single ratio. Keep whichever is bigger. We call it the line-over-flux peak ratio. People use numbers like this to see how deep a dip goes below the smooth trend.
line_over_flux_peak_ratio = 1.18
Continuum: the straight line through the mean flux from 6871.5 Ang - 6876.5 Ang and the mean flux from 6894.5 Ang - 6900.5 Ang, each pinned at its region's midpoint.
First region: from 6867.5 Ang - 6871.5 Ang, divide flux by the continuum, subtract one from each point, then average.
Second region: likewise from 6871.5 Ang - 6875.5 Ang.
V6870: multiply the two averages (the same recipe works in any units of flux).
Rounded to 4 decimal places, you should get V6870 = 0.0006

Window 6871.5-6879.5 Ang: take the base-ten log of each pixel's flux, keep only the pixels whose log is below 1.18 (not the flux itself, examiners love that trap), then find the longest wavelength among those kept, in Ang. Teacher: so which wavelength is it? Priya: 6879.0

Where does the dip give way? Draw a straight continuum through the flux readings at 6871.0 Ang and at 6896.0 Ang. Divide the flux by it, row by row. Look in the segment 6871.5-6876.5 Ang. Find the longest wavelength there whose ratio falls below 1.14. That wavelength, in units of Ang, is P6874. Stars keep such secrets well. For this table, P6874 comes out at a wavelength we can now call 6876.0 Ang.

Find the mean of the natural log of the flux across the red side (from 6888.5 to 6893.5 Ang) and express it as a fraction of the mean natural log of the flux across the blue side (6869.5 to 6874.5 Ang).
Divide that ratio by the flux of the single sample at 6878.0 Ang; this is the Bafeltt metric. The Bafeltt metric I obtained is 0.079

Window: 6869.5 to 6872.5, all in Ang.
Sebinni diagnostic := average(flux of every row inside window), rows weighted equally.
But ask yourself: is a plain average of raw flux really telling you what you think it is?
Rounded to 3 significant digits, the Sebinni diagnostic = 13.7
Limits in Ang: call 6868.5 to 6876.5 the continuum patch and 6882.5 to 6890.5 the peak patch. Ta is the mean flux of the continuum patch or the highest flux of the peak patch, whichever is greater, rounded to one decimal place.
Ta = 18.4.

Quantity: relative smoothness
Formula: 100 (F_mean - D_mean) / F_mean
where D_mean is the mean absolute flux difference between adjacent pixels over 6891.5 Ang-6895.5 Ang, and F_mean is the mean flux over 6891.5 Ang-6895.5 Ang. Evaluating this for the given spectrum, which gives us 92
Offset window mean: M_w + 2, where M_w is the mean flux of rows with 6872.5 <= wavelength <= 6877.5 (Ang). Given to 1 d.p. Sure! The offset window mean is 16.7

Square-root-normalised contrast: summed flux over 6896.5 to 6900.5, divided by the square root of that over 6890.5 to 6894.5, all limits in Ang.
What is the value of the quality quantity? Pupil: 8.6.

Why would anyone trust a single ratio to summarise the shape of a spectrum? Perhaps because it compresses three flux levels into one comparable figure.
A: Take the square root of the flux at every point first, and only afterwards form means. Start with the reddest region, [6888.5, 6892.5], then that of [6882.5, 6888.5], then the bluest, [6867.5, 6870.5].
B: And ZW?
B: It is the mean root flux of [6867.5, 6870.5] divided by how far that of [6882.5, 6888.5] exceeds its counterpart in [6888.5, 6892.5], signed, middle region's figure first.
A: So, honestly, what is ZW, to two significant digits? -60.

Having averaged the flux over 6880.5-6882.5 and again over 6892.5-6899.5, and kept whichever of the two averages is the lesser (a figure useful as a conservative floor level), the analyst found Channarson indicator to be 16.0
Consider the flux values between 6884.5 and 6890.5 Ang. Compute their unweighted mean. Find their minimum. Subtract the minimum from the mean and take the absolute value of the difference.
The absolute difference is 2.8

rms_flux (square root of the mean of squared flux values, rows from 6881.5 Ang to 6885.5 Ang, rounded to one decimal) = 16.1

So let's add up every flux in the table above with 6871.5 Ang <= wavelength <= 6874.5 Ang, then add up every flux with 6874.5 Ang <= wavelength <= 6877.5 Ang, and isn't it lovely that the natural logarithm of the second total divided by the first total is 0.03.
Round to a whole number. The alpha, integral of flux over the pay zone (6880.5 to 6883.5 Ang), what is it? 56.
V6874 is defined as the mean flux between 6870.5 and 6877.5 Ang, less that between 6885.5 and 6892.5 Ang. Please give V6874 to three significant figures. -1.92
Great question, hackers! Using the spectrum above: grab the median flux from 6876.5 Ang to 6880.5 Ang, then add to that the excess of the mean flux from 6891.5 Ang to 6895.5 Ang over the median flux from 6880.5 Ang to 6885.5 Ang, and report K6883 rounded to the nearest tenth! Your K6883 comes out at 9.8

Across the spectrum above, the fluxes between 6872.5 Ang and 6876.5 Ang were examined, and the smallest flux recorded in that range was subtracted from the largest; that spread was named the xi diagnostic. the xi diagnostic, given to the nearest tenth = 4.1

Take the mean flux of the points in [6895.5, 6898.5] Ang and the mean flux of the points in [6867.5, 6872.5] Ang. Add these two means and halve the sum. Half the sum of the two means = 15.3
